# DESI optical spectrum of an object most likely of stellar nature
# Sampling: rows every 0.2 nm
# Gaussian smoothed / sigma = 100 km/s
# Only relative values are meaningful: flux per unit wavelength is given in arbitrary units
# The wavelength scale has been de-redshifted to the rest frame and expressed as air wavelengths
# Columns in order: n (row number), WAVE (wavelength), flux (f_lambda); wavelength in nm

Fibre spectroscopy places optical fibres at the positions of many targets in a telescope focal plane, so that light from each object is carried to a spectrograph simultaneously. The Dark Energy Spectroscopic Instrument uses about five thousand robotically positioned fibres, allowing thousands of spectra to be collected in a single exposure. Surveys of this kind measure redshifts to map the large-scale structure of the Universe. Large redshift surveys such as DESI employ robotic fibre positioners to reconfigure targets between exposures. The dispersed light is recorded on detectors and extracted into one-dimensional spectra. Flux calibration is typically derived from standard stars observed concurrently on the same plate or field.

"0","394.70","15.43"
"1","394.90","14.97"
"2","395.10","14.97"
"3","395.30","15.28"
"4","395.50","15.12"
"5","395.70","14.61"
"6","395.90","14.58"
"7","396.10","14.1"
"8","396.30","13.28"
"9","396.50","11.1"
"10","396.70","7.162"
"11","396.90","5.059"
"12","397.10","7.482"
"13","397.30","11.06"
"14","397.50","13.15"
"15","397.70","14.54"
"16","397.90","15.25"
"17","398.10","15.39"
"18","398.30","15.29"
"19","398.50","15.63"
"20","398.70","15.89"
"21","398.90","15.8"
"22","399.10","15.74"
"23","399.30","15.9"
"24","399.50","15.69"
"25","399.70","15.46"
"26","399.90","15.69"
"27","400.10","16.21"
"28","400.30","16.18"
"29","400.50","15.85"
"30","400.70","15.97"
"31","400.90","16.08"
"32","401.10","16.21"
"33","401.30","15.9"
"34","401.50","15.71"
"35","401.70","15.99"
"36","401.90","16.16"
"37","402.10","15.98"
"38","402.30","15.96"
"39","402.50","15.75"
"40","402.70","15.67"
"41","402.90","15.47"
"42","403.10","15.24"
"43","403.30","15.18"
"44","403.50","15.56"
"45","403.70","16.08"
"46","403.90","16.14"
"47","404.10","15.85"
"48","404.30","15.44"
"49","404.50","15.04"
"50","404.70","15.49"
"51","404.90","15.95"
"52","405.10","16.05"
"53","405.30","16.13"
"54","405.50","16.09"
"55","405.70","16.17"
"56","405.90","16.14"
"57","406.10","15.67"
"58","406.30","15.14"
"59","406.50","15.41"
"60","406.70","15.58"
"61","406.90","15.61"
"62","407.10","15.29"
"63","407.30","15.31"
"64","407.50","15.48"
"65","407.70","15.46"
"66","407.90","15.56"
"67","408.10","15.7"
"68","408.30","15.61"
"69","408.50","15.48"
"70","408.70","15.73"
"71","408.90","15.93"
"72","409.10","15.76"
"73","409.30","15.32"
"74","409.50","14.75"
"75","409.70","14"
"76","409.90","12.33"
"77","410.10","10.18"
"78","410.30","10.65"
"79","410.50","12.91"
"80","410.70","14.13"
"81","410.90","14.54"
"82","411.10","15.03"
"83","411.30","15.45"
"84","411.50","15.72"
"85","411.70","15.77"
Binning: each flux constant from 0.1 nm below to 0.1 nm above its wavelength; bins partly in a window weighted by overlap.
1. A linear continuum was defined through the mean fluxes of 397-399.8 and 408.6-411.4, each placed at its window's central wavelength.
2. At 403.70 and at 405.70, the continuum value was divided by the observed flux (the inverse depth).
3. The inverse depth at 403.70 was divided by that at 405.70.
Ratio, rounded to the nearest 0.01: 1.01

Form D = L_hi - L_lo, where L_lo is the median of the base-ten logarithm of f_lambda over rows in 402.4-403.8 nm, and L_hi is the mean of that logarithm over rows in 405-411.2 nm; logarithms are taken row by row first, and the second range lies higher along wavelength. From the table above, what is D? -0.020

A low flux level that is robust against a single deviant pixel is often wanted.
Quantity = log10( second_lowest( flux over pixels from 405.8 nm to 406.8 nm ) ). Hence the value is 1.188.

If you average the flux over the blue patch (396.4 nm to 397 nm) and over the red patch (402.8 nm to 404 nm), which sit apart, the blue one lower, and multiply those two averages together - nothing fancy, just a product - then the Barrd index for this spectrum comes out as 121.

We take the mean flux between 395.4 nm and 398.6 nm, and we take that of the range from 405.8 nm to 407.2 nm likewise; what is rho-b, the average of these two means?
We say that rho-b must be 14.1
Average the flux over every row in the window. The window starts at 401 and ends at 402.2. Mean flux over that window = 16.0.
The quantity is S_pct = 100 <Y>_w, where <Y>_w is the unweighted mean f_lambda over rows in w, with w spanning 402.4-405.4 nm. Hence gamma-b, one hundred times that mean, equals 1567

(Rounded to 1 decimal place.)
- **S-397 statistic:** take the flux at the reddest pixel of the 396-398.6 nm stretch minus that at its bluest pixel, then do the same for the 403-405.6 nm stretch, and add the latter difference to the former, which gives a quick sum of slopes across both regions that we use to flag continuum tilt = 2.4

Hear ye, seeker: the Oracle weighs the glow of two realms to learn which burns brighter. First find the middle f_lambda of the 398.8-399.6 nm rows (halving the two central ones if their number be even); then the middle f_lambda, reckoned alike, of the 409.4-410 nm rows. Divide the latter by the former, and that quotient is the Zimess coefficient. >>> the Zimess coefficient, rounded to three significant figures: 0.888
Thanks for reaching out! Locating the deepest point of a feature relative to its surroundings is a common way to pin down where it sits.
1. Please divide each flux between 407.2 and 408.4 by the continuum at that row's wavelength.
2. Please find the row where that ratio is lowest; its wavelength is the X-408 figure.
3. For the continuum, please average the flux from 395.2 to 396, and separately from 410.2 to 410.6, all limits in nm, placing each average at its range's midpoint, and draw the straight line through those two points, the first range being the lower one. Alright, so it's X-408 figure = 407.30 nm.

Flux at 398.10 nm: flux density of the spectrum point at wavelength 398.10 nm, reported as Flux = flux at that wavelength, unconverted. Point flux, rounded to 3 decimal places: 15.390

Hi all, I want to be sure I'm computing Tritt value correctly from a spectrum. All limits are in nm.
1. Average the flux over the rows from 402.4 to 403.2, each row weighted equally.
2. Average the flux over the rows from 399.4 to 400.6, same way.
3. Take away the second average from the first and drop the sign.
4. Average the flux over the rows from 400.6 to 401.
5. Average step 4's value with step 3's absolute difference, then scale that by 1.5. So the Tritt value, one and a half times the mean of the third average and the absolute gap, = 12.3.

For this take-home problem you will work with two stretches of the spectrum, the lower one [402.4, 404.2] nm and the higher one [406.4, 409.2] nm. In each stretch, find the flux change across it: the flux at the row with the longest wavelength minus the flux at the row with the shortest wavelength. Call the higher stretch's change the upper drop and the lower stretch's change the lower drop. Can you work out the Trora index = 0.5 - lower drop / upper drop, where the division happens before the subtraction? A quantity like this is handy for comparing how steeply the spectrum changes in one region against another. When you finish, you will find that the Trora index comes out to 0.2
